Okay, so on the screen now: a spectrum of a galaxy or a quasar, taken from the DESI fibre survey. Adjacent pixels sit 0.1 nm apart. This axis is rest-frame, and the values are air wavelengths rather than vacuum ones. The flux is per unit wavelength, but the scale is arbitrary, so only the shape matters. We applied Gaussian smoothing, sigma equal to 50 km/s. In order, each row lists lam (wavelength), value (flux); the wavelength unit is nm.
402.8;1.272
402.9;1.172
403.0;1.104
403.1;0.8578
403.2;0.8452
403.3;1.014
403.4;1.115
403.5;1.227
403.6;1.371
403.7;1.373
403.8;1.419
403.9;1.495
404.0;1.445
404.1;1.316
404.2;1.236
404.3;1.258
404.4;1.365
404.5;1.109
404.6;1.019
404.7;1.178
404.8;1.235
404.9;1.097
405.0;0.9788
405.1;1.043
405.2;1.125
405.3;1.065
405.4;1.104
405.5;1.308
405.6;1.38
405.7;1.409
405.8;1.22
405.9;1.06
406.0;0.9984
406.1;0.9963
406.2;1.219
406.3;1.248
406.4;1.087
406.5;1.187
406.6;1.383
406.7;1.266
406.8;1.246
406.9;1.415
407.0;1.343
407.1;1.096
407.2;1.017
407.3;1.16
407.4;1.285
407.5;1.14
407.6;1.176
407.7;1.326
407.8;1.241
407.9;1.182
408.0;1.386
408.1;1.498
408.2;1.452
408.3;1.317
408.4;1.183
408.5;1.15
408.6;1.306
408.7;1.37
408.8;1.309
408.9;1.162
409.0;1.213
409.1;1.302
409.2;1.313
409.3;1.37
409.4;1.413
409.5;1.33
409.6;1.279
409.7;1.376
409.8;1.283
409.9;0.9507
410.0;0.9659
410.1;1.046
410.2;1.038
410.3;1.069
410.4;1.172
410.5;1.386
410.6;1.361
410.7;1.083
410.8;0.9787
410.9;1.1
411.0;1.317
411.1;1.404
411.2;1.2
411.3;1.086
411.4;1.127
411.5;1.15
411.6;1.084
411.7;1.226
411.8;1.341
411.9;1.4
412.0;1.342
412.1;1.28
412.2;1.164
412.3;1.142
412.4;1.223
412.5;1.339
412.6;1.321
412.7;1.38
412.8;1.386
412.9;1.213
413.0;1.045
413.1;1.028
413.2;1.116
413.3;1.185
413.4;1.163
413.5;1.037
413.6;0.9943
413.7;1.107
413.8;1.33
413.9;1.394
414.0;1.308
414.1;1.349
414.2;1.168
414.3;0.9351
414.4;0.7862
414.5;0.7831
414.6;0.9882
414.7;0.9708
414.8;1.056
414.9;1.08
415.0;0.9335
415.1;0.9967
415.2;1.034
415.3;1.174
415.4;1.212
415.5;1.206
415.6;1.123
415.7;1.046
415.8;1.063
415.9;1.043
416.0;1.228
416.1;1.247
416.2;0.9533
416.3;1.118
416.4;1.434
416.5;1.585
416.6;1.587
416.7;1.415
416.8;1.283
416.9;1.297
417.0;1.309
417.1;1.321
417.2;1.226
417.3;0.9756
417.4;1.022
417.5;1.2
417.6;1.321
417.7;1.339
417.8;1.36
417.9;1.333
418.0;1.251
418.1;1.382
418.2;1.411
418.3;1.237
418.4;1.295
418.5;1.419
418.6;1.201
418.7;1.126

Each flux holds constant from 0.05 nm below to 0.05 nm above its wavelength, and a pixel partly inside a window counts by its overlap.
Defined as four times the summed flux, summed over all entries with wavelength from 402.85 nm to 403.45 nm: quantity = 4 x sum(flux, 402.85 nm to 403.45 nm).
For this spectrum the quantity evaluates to 24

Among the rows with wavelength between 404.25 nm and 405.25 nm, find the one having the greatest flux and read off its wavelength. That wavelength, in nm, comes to 404.4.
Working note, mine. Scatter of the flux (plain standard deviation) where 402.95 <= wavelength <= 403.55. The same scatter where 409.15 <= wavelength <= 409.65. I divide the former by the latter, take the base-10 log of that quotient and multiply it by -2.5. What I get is -1.2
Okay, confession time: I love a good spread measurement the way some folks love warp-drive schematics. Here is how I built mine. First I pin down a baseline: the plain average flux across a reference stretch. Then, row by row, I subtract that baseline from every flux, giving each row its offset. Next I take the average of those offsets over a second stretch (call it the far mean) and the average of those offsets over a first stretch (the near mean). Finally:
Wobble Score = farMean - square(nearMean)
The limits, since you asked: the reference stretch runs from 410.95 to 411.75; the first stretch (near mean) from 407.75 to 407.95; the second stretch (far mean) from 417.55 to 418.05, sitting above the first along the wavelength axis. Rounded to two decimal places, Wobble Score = 0.12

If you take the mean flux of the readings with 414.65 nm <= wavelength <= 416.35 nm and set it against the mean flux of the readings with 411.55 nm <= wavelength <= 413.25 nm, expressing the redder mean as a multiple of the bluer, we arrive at 0.88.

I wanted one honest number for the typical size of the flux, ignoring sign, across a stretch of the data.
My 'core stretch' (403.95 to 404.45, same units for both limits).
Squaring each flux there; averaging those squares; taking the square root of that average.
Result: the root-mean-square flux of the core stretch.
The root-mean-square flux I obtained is 1.33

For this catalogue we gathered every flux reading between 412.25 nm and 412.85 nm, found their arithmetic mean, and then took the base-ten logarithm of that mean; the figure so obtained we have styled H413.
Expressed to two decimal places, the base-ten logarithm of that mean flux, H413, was 0.11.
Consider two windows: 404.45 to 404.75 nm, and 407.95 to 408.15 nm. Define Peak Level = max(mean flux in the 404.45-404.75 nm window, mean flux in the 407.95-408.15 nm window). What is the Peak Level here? 1.44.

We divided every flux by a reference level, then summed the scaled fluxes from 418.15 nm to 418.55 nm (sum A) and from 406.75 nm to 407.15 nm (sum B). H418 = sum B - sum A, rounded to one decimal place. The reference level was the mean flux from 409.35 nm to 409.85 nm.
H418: -0.2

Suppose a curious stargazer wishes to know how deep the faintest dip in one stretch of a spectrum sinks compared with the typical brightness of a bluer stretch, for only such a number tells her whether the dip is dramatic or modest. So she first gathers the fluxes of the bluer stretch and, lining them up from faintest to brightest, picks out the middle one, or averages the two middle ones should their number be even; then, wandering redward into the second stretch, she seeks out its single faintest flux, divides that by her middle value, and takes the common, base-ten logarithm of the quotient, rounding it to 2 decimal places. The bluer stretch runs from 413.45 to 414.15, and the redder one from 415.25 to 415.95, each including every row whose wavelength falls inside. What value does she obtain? -0.10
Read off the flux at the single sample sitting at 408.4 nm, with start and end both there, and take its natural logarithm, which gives 0.168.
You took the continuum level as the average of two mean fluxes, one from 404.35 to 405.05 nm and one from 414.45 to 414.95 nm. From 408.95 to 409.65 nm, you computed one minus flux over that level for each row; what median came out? -0.241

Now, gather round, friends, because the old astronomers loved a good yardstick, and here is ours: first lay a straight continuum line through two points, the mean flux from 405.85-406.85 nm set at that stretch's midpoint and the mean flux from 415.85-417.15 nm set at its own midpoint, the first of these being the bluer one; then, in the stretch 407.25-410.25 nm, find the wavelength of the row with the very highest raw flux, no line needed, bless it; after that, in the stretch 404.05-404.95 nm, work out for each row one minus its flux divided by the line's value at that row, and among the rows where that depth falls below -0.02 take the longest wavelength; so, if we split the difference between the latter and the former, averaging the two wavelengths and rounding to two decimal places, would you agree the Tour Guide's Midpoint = 406.45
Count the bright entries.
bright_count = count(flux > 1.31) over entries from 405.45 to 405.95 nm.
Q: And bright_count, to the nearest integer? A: 2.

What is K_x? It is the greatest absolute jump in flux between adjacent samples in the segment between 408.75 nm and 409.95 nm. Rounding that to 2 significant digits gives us 0.33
